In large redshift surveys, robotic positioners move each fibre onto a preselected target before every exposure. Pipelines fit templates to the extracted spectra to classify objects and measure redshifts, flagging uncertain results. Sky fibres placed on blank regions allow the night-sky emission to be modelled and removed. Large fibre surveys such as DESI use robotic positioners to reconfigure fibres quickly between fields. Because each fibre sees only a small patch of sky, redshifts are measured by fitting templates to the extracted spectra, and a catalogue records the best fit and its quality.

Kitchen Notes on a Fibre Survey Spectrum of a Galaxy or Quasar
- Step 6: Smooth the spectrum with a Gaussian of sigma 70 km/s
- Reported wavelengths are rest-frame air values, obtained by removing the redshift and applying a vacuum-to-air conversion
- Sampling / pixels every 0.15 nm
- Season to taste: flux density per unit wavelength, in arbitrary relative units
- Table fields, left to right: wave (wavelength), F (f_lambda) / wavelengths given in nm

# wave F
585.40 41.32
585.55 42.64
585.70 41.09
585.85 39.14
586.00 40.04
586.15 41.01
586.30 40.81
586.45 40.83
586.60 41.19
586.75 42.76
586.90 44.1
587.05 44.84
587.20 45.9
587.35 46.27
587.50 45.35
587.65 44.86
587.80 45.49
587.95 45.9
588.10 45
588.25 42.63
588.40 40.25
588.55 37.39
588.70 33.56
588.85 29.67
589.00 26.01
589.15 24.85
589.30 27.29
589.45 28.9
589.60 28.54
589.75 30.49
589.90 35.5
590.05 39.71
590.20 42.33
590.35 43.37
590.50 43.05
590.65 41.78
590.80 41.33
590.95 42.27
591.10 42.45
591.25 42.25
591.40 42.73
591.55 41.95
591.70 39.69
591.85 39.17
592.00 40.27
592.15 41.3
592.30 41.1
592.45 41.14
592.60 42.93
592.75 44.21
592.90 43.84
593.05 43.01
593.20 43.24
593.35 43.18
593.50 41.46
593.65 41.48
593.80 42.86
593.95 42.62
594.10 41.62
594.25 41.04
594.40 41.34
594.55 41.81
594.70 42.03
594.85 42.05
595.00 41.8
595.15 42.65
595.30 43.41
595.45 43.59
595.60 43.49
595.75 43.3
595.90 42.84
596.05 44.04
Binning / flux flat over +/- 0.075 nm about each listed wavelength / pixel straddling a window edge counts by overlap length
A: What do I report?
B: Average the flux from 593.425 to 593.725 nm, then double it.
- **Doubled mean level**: 82.9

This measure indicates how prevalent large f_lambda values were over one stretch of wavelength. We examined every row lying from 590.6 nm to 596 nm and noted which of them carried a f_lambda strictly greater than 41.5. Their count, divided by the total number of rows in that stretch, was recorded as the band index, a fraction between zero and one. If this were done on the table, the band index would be 0.69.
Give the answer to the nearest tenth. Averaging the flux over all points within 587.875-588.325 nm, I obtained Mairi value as 44.5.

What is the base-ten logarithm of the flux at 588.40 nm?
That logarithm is 1.60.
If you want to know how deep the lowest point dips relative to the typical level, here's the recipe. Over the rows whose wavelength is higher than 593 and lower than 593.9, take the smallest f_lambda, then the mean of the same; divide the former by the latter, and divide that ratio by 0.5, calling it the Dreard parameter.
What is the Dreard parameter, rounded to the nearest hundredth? 1.95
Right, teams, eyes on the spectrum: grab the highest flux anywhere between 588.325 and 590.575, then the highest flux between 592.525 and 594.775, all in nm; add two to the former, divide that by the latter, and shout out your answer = 1.03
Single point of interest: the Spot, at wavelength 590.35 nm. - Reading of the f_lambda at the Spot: 43.37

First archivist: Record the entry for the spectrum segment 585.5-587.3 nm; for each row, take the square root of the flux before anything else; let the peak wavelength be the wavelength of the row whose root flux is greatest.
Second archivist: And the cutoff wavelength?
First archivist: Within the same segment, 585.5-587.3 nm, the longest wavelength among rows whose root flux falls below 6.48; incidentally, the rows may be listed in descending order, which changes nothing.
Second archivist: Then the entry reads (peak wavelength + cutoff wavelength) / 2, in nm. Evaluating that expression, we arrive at 586.90 nm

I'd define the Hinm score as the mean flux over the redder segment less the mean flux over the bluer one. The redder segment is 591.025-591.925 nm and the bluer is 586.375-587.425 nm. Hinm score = -2.3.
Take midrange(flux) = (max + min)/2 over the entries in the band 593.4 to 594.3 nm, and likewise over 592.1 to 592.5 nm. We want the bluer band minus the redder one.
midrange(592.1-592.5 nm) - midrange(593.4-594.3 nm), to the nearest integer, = -1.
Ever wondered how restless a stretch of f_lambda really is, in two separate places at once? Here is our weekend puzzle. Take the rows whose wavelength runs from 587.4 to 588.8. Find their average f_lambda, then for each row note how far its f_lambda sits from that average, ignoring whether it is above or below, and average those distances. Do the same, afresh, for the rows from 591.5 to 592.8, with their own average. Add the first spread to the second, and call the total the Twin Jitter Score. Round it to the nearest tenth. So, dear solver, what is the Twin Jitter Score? 4.6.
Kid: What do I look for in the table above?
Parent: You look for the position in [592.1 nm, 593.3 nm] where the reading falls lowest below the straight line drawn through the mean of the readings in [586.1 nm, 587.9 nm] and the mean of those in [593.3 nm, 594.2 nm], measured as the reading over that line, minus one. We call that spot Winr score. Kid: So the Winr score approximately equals 592.30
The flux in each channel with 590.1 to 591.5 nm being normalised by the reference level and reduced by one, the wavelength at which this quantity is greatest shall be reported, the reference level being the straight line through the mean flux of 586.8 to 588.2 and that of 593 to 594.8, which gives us 590.35 nm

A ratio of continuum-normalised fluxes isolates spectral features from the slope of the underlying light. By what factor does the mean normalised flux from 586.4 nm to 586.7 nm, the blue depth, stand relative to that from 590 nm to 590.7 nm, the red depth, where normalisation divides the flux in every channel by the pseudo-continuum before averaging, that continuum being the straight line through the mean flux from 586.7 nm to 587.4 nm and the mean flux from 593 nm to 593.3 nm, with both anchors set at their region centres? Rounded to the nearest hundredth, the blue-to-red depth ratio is 0.95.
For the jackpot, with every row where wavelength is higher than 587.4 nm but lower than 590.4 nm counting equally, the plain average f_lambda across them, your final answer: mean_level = 36.9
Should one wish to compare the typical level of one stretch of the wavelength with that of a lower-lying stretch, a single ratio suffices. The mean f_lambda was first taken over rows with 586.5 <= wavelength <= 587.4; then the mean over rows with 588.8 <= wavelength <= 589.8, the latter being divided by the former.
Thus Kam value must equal 0.63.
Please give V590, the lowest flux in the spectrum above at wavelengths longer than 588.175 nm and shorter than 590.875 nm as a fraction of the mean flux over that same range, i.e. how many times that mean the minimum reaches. 0.70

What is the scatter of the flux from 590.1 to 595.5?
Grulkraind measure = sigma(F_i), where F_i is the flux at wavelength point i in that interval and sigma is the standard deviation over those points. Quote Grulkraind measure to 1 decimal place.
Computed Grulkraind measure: 1.1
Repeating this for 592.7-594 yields 0.9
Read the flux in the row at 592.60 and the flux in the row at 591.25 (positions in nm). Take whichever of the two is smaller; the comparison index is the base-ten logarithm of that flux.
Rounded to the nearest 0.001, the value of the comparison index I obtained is 1.626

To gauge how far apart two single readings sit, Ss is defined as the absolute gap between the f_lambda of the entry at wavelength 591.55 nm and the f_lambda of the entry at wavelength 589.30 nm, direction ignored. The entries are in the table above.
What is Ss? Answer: 15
